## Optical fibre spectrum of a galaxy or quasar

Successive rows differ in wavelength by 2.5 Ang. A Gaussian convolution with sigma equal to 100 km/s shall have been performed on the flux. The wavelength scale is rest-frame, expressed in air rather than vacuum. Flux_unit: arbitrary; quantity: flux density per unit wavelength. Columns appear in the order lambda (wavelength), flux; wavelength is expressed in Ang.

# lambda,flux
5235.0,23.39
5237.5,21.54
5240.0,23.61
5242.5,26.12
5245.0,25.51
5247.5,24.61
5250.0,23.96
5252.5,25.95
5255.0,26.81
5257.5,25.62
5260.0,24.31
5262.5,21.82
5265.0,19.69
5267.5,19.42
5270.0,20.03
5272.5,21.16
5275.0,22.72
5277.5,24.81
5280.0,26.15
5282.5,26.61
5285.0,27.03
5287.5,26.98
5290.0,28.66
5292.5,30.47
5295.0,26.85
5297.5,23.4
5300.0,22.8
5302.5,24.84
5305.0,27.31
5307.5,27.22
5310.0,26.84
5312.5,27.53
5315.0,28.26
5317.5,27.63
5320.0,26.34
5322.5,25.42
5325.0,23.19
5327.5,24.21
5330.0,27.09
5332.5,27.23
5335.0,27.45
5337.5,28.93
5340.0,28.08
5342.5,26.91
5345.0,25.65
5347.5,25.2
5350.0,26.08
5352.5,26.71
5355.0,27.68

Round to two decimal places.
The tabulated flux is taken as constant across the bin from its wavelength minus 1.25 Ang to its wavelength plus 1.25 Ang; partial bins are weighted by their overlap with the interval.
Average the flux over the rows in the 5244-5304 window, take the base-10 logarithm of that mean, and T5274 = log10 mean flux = 1.39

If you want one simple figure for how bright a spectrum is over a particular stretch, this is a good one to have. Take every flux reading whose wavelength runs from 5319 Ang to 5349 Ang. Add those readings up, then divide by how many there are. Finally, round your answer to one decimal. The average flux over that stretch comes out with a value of 26.3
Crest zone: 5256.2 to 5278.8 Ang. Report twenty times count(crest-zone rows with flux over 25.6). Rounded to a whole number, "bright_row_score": 20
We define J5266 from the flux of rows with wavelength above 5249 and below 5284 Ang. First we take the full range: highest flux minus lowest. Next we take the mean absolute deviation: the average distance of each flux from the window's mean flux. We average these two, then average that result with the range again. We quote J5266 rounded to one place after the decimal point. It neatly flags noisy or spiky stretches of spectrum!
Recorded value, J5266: 6.1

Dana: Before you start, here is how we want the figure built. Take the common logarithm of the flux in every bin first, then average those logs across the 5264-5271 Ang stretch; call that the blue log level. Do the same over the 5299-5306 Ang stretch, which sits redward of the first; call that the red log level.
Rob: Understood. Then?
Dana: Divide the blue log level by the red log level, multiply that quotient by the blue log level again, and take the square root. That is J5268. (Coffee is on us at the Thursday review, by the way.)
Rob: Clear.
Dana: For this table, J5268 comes 1.10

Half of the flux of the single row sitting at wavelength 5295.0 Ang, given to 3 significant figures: 13.4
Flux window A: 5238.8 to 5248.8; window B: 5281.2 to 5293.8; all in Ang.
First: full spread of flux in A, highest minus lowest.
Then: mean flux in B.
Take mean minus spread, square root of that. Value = 5.0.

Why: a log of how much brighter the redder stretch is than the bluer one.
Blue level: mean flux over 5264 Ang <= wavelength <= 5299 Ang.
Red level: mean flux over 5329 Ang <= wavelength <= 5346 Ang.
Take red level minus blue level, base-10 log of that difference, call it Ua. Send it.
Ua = 0.44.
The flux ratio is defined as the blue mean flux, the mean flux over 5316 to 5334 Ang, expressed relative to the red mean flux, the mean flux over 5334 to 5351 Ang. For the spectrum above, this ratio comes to 0.96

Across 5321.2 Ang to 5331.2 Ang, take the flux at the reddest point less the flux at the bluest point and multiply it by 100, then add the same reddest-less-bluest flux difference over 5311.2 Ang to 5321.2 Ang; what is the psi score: 166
